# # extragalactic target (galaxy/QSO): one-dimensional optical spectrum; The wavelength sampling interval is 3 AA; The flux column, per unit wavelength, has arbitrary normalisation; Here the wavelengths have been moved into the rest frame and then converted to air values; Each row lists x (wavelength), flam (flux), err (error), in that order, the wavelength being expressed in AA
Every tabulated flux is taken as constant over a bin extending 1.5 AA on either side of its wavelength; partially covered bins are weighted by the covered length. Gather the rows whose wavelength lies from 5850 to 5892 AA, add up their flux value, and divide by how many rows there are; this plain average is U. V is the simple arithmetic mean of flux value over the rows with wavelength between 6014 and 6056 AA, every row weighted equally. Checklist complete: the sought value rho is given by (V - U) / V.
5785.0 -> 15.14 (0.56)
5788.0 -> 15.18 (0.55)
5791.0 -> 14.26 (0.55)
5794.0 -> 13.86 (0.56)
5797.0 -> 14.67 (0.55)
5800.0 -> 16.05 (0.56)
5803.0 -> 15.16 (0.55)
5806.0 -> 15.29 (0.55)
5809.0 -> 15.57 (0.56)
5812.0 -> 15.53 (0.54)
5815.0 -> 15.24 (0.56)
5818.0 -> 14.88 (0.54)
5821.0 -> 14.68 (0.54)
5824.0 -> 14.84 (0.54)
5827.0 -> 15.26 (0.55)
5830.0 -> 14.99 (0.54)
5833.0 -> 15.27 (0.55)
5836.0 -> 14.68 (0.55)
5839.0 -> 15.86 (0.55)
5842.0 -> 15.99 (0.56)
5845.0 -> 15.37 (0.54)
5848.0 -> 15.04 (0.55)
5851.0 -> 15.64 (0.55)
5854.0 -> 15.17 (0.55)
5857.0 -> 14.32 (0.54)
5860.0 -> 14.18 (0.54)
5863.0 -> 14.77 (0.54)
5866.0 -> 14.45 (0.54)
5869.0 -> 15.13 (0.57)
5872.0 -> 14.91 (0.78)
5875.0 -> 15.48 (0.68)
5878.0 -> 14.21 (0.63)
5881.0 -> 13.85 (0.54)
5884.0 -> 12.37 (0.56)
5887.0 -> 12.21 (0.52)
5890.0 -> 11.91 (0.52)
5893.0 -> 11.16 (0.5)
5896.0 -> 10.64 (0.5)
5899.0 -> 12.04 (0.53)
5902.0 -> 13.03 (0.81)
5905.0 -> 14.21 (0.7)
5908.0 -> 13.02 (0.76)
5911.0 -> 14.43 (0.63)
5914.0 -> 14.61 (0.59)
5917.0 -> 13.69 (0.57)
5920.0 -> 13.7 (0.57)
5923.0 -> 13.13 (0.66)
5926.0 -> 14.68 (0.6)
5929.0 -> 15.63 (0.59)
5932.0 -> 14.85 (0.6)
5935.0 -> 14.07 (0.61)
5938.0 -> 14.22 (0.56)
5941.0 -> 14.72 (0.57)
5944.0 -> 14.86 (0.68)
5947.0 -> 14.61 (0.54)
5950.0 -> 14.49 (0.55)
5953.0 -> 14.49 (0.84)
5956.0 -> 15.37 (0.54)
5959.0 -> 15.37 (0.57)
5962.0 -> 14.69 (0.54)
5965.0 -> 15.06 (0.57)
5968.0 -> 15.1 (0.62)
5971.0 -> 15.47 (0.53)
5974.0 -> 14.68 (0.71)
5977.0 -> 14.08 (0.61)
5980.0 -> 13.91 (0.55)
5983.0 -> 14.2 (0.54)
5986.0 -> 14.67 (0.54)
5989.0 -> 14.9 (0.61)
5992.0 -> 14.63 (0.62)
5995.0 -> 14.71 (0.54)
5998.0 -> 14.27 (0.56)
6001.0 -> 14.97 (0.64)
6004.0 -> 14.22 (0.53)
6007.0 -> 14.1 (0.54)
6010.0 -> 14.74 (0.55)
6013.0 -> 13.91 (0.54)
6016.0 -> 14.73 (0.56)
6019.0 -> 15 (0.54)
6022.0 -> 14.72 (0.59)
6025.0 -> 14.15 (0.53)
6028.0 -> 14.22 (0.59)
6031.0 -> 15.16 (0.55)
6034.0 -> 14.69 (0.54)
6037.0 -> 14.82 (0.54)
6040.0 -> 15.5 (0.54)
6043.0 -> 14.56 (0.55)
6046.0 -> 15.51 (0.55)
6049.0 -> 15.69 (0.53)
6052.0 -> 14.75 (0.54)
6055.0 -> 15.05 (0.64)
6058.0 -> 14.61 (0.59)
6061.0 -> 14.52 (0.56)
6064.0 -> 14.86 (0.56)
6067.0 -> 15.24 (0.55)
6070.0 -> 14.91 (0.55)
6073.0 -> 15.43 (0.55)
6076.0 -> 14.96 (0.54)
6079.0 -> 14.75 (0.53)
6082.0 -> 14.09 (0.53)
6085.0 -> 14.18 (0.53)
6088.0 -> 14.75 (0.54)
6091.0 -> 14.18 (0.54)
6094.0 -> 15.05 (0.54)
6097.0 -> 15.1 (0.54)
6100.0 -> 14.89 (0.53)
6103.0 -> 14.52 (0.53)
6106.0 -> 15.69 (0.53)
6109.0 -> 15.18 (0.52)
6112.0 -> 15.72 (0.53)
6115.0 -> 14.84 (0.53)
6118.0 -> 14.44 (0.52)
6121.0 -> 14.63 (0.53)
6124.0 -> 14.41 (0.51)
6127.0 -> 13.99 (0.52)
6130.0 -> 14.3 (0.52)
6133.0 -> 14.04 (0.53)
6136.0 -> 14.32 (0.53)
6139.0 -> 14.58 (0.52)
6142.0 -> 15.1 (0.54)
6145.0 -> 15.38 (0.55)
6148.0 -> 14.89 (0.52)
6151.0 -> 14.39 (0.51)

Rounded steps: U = 14.2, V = 14.9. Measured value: 0.05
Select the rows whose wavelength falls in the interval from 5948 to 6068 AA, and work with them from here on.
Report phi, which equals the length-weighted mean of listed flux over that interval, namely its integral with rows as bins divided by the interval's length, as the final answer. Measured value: 14.7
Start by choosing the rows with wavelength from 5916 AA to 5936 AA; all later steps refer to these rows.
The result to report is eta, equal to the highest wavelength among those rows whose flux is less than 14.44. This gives 5935.0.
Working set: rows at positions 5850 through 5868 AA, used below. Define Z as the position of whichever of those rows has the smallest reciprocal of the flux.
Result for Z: 5851.0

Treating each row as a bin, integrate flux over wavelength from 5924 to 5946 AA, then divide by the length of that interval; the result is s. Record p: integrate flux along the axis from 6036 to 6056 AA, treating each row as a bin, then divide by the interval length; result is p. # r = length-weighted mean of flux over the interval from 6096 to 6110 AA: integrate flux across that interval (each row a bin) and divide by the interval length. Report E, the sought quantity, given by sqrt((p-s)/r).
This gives 0.17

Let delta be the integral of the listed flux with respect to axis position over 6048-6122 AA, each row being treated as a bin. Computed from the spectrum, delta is 1101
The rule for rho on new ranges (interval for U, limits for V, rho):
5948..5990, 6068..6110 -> 0.01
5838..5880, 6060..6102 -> -0.02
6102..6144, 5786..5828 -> 0.02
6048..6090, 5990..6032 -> -0.02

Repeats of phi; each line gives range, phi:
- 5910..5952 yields 14.4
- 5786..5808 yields 14.9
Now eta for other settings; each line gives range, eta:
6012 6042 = 6028.0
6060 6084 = 6082.0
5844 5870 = 5860.0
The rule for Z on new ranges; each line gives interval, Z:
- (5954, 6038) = 5971.0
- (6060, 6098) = 6073.0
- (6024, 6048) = 6046.0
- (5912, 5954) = 5929.0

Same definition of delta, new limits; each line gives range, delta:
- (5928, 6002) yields 1089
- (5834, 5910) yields 1064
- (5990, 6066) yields 1119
